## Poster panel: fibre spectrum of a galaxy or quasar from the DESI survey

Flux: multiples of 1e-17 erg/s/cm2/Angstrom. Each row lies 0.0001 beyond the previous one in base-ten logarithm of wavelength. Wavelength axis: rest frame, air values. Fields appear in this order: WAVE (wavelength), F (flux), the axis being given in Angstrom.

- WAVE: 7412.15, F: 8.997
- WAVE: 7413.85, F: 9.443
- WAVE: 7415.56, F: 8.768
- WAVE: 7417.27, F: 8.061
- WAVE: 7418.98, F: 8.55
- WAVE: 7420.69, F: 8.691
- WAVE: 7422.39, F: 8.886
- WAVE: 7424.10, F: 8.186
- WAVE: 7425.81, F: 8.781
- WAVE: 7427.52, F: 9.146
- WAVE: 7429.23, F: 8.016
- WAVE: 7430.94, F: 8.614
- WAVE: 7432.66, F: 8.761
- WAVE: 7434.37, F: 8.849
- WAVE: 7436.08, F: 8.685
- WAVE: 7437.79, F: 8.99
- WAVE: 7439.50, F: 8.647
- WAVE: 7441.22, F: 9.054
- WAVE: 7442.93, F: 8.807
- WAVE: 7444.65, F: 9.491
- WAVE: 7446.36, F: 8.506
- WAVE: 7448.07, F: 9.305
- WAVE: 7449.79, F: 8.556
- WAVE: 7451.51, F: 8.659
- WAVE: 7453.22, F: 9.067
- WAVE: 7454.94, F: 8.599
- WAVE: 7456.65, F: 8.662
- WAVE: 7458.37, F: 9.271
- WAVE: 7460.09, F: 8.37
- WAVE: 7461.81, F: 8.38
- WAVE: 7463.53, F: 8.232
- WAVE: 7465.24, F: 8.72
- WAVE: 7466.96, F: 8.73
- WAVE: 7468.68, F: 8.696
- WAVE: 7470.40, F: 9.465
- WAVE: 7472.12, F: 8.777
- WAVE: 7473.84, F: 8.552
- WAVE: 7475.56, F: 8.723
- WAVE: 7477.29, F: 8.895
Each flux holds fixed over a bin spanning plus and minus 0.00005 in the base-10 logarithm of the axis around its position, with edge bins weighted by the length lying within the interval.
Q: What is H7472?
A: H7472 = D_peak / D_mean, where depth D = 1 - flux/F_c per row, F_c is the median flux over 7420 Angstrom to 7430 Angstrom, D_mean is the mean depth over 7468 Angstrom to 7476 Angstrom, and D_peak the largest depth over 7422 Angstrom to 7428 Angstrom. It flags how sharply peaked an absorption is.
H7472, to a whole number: -5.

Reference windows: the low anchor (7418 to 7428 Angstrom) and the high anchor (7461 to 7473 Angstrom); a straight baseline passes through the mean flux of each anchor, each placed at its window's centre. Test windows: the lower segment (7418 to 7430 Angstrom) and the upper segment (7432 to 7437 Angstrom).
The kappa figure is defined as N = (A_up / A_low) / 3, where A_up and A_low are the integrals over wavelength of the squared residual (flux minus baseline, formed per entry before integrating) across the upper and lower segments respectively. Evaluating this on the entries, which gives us 0.01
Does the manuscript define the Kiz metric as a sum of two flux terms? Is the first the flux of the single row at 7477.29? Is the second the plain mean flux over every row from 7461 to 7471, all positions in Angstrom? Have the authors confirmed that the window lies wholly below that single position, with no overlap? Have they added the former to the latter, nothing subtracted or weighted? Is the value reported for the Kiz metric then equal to 17.6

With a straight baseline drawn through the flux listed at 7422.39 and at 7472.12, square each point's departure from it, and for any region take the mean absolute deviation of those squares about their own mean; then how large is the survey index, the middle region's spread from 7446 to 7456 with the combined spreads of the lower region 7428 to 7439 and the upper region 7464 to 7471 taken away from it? -0.32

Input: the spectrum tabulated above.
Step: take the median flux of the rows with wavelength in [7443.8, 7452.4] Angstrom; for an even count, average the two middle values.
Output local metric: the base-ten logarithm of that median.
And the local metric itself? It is 0.937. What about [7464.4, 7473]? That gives 0.941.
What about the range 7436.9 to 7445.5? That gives 0.954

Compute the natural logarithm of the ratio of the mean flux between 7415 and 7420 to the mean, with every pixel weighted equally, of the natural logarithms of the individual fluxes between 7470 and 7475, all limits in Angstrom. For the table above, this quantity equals 1.35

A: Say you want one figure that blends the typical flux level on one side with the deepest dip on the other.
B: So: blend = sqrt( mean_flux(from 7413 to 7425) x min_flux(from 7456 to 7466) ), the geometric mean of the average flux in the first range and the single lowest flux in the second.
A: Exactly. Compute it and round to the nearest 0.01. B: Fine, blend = 8.44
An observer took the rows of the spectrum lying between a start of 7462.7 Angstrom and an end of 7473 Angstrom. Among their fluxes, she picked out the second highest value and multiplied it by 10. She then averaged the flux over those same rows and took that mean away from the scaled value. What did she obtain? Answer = 79.0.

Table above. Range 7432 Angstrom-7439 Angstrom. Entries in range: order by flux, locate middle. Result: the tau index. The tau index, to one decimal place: 8.8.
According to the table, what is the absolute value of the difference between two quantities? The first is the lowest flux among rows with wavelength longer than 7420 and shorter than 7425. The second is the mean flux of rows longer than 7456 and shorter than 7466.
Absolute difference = 0.42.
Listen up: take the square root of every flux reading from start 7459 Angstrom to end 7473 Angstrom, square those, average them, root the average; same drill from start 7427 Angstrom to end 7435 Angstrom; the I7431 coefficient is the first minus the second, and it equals 0.00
